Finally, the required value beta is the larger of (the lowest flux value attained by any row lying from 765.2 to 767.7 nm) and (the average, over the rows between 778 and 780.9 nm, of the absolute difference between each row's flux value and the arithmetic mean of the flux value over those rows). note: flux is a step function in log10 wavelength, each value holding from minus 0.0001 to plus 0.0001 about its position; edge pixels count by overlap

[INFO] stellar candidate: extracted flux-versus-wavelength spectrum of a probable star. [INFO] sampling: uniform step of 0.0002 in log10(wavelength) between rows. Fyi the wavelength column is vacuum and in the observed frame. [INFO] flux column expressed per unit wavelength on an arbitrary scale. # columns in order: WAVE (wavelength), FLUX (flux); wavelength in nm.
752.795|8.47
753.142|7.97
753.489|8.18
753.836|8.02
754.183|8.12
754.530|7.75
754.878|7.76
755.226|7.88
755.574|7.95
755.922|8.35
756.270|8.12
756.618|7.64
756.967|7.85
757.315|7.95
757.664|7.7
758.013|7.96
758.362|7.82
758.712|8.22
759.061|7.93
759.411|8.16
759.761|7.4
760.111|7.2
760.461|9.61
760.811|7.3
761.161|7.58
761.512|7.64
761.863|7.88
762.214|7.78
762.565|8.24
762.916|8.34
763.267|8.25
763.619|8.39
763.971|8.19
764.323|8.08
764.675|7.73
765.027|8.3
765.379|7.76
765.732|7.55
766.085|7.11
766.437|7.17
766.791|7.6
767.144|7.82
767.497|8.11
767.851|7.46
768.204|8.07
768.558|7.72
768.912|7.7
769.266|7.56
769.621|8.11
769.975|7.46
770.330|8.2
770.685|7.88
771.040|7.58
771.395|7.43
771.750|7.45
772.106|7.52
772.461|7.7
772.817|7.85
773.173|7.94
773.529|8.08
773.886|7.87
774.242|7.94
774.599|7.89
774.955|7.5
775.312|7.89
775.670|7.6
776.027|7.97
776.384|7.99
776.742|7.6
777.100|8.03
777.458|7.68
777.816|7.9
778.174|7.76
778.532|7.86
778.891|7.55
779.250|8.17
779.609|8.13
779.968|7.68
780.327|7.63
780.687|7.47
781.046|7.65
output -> 7.11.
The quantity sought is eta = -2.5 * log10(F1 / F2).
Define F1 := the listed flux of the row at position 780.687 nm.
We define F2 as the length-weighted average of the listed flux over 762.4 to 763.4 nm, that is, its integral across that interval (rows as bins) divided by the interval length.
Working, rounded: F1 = 7.47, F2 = 8.28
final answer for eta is 0.11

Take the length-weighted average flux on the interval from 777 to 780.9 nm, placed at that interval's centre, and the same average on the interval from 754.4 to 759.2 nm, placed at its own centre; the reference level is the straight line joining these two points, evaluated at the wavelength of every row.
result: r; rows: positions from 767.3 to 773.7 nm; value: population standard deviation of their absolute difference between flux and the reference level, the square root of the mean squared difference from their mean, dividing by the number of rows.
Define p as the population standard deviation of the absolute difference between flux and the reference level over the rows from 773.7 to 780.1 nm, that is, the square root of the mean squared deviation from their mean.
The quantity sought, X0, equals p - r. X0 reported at 0.0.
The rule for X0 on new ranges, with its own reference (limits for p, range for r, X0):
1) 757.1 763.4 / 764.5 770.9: 0.2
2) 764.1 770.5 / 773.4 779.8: 0.1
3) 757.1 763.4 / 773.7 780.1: 0.3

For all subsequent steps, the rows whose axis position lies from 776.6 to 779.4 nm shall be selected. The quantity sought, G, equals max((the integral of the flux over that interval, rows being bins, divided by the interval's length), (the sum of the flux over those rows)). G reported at 63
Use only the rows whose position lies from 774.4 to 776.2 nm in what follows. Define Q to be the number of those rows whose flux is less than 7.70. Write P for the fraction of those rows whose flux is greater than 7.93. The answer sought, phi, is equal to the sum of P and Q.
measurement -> 2.2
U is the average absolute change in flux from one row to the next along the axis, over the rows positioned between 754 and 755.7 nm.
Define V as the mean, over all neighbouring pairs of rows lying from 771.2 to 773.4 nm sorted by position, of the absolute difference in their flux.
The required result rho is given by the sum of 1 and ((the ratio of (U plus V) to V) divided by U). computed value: 17.8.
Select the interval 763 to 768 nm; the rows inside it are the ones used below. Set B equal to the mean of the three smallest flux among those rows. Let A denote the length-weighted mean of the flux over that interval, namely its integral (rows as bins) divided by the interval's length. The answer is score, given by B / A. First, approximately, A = 7.83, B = 7.25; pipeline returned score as 0.925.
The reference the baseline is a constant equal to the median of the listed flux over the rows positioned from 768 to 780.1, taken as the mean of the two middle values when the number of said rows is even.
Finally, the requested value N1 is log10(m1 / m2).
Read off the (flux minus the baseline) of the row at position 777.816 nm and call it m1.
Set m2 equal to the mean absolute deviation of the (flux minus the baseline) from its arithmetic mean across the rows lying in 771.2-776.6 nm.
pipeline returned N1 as -0.63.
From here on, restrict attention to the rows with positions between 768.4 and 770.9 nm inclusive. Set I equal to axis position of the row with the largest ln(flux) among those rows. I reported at 770.330 nm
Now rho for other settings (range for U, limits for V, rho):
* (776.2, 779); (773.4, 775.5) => 9.1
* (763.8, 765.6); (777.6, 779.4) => 7.0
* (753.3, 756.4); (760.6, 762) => 11.7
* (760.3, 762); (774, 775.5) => 6.0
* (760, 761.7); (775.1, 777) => 5.5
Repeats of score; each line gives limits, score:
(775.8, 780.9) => 0.965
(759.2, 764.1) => 0.913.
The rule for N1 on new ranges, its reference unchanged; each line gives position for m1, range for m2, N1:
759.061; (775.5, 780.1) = -0.38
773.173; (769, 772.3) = -0.47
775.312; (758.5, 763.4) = -1.09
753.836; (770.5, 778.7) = -0.02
